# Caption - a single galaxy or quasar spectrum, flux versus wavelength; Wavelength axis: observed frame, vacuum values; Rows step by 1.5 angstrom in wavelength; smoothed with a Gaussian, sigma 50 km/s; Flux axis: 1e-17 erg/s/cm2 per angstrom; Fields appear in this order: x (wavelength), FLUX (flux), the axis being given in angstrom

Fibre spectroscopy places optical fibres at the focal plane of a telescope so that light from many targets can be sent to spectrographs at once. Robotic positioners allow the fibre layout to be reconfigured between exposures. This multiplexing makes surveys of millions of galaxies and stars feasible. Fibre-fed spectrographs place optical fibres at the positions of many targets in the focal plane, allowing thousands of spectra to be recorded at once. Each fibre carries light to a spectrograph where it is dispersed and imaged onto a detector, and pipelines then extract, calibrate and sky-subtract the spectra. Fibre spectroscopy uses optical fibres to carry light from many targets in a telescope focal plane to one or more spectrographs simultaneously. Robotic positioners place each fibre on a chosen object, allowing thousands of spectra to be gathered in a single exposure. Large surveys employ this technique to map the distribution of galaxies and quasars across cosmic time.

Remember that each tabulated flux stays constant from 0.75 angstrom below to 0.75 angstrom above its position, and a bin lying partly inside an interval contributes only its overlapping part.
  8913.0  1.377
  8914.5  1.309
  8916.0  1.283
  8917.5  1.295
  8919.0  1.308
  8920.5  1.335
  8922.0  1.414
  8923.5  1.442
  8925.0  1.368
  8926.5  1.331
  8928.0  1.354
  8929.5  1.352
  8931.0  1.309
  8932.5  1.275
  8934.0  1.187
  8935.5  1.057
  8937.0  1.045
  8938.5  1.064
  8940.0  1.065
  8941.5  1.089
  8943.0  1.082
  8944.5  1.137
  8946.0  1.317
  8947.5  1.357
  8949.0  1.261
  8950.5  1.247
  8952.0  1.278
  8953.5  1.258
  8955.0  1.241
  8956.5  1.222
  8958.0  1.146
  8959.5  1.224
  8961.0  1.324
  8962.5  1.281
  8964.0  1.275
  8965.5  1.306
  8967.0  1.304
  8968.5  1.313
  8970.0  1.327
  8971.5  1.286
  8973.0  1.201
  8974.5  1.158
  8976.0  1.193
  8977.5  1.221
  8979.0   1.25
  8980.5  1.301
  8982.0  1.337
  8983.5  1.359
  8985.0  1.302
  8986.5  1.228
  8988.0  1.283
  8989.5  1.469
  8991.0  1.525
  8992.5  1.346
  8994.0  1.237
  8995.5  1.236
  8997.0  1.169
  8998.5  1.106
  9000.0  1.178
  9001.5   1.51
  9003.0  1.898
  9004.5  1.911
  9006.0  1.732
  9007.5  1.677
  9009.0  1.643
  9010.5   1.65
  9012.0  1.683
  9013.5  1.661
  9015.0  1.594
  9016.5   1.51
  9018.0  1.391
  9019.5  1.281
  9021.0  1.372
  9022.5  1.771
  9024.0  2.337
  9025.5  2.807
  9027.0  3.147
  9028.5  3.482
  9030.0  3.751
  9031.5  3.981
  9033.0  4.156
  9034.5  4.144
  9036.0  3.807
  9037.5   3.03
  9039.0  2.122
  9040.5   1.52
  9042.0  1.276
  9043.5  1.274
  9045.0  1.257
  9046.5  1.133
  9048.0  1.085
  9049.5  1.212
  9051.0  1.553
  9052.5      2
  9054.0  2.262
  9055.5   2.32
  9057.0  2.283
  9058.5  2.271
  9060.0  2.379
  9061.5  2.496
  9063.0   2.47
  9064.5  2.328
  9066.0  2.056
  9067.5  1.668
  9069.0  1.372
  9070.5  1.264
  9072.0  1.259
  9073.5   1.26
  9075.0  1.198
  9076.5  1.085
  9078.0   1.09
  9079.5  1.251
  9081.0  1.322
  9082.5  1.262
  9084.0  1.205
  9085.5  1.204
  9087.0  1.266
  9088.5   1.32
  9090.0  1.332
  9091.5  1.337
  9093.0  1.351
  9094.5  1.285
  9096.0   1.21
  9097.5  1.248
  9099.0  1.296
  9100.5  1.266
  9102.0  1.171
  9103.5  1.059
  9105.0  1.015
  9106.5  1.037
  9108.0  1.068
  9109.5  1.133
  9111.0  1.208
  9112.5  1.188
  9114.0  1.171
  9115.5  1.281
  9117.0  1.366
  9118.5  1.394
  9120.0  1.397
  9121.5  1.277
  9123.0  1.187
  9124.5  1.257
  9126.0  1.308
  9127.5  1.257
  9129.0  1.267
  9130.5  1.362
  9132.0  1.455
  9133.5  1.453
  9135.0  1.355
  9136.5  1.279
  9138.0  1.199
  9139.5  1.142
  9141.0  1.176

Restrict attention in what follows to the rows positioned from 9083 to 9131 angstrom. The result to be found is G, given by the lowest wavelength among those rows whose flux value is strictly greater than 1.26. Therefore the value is 9087.0 angstrom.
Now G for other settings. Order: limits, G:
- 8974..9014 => 8980.5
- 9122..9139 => 9126.0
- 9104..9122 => 9115.5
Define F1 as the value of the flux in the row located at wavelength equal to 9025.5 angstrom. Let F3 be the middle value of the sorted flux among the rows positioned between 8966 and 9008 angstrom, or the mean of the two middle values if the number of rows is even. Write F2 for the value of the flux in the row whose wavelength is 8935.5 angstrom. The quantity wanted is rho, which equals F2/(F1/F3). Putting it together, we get 0.5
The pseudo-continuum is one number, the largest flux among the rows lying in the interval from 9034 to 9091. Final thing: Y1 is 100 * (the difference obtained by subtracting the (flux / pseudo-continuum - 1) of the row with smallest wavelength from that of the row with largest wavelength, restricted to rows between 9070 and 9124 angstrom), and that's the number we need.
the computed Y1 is -2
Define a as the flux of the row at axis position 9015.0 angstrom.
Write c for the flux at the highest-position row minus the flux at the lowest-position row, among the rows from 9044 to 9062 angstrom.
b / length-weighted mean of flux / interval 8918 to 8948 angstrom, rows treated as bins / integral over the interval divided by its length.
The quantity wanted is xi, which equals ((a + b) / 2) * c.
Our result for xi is 1.76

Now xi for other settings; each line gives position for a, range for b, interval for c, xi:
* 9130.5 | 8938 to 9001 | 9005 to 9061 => 0.85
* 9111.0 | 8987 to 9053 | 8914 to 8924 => 0.21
